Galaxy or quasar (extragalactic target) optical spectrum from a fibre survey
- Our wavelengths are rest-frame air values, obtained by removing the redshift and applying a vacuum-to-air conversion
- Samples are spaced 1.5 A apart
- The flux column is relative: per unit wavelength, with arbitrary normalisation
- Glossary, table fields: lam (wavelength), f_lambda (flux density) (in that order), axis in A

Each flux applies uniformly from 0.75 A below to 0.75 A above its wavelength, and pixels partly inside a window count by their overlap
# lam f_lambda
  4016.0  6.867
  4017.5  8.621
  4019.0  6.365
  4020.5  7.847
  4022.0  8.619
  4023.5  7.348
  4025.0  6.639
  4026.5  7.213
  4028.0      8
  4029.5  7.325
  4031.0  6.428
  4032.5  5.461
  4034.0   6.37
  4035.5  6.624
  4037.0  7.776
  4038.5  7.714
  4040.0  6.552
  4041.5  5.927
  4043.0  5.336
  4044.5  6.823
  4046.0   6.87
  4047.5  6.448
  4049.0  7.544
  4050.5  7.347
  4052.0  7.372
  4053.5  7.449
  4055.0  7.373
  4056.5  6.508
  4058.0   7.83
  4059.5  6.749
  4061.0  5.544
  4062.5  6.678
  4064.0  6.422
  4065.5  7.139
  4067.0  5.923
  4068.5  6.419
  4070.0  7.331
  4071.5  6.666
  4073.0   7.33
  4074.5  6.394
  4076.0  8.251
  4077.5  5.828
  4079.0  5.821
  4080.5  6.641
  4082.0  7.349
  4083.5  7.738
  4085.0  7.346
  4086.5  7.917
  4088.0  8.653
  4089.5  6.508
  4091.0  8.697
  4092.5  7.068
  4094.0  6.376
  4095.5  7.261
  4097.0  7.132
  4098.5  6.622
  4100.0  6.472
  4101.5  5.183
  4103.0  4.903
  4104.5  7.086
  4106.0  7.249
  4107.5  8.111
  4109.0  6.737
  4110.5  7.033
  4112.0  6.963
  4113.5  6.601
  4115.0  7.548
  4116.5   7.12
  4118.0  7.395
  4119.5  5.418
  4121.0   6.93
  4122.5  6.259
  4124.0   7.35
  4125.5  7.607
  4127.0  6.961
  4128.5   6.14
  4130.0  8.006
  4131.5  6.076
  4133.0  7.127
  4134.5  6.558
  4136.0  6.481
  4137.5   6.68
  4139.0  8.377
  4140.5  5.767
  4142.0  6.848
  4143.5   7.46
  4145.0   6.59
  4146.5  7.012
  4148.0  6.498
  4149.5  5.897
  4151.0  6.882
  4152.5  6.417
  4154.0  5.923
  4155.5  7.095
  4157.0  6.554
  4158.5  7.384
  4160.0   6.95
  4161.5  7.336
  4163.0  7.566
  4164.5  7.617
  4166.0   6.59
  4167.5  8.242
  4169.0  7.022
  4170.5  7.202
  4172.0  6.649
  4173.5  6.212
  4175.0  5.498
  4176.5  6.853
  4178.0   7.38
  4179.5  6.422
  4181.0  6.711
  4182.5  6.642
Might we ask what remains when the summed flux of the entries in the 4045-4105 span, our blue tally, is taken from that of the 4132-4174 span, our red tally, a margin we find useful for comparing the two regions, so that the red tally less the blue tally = -83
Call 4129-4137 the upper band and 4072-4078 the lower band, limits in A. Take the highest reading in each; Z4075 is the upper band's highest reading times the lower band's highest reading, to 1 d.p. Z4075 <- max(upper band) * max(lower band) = 66.1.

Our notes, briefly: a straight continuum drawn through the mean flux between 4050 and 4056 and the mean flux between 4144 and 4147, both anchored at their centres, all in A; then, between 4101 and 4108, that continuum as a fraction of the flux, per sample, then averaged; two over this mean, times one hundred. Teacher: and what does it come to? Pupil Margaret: 177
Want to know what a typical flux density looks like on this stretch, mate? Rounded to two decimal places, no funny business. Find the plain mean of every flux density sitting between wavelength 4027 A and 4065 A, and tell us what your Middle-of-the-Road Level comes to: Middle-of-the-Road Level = 6.82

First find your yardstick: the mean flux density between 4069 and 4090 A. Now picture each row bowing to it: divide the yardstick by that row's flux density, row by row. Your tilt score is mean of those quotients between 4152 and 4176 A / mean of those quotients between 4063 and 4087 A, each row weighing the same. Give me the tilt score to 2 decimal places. 1.00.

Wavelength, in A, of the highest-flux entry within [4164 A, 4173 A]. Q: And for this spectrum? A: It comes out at 4167.5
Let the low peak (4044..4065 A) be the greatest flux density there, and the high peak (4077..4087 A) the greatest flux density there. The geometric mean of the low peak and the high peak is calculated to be 7.87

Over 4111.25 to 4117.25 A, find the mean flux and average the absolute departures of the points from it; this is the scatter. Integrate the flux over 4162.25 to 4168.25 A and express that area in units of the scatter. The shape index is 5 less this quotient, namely -158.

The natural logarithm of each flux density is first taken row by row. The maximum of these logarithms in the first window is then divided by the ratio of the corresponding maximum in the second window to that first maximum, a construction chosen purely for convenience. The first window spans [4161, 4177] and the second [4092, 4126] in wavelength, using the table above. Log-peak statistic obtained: 2.13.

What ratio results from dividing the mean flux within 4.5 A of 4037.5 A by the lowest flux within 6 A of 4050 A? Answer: 1.06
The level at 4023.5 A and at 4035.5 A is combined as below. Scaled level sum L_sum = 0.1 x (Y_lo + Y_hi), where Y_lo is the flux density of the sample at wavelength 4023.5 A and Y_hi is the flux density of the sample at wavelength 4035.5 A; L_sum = 1.40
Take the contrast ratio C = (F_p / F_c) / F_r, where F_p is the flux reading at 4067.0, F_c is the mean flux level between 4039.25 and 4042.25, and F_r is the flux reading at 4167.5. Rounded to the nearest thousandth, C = 0.115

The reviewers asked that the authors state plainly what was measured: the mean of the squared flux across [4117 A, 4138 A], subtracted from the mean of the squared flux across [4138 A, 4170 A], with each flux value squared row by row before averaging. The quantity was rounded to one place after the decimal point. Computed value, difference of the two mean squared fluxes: 2.3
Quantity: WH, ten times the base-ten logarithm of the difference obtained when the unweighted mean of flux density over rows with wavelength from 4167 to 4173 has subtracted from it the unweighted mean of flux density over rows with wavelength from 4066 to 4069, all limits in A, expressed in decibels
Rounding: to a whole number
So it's 0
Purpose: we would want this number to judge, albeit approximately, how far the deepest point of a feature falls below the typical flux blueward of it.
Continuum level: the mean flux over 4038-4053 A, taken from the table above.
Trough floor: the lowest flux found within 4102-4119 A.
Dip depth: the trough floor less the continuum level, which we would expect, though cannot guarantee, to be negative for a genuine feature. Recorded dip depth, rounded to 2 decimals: -1.89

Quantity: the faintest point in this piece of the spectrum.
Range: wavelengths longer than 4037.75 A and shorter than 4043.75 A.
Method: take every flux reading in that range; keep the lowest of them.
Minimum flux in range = 5.336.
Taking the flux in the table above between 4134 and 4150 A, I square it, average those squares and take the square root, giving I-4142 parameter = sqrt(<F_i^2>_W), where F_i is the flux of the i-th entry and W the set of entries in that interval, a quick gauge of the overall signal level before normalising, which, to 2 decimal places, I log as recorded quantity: 6.78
